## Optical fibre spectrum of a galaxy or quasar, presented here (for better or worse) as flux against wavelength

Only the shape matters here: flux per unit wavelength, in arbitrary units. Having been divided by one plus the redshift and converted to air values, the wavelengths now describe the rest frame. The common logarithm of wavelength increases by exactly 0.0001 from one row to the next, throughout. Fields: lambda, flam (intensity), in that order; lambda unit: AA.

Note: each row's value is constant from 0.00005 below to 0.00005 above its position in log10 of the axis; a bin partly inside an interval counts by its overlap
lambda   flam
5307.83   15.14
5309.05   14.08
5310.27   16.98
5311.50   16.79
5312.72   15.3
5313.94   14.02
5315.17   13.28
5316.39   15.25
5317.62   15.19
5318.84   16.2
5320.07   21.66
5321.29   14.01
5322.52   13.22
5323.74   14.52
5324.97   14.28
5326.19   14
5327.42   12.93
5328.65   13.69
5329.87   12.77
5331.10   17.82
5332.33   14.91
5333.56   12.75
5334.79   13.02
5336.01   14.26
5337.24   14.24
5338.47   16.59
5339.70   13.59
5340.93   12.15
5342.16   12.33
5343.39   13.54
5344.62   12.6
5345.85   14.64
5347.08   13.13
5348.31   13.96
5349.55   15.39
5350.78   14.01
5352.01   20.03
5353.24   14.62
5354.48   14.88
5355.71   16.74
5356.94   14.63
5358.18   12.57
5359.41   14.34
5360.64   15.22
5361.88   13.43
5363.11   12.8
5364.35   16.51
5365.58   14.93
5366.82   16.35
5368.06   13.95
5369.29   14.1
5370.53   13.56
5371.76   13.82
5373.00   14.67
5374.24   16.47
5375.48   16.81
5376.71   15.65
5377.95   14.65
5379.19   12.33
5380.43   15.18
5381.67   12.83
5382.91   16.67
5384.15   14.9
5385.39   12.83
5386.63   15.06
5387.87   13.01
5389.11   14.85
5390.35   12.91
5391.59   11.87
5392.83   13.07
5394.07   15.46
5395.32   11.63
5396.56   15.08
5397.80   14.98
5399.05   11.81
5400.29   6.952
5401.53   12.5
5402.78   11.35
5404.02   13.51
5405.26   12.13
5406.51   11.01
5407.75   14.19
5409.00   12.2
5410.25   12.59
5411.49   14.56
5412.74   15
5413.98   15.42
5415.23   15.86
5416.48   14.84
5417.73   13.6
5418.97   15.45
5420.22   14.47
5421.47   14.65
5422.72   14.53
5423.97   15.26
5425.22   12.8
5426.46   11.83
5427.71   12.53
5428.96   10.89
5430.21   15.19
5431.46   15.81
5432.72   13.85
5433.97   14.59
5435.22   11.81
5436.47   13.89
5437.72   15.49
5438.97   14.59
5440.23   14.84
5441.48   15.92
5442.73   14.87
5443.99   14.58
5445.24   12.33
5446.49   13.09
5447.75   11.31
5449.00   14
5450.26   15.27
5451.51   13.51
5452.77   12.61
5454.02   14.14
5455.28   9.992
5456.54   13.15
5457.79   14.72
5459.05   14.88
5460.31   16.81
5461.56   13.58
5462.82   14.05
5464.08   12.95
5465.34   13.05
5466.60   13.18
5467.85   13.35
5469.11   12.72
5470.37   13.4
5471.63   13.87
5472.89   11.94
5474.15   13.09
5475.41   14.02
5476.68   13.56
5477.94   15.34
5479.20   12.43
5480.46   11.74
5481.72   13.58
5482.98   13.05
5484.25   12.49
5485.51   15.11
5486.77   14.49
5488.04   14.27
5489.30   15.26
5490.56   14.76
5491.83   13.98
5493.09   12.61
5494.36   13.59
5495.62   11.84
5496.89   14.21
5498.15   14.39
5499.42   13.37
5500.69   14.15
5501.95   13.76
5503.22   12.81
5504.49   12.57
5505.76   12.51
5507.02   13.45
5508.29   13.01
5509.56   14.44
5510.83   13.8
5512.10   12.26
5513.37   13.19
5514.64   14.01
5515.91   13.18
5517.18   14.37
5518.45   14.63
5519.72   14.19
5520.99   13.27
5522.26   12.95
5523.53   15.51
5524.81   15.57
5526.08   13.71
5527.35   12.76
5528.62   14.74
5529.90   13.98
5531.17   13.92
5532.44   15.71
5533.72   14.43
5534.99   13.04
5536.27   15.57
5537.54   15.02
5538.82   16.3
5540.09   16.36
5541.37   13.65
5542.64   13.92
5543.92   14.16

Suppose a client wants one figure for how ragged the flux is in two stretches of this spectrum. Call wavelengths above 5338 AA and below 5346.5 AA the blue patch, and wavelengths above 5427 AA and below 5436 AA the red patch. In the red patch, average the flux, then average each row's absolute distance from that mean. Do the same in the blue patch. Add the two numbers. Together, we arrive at 2.7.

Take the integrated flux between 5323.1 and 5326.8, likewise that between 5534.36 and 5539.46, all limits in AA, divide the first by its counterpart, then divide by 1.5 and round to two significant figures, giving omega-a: 0.46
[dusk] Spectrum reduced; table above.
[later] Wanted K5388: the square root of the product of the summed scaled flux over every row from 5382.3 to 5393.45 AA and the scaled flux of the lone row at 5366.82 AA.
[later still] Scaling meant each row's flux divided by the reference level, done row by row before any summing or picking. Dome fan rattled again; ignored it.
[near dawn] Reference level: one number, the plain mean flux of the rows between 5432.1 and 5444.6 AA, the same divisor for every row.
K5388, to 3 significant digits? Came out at 3.13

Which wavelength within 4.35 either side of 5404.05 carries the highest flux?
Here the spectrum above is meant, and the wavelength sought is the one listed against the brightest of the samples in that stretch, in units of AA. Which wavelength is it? 5407.75 AA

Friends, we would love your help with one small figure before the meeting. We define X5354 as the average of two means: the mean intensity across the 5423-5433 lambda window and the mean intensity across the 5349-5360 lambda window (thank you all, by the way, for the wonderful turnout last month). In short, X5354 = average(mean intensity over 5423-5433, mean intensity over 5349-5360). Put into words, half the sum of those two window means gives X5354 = 14.4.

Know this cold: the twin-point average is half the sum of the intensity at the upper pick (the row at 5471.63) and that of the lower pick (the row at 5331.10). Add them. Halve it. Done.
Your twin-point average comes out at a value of 15.8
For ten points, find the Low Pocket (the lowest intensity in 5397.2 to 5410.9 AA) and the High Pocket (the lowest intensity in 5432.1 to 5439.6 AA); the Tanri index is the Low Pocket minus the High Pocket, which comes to -5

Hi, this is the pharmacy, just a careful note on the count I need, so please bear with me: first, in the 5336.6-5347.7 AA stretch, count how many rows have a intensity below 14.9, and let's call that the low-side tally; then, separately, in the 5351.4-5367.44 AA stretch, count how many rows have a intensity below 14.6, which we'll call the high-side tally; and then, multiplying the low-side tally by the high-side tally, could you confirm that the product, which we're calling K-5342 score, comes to 32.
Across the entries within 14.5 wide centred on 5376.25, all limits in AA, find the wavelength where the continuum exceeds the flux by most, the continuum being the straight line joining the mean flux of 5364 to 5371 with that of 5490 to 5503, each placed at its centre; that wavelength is 5379.19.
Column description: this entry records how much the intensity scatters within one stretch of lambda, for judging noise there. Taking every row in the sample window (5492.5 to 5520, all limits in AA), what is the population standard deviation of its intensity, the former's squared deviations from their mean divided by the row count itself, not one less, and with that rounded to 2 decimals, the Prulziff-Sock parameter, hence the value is 0.78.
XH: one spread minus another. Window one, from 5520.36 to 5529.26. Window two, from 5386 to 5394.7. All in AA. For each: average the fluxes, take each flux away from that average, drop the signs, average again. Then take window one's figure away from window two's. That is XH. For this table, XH 0.15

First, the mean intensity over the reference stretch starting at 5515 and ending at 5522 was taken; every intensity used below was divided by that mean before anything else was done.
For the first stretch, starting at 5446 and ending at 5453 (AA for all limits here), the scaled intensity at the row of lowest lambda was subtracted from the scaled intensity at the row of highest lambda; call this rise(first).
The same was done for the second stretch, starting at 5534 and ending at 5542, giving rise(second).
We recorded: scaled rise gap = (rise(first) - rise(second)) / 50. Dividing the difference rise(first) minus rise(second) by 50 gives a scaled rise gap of -0.0016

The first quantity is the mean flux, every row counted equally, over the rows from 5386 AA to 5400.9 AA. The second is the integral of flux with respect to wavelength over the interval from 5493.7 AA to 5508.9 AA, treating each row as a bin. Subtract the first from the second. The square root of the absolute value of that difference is 13.75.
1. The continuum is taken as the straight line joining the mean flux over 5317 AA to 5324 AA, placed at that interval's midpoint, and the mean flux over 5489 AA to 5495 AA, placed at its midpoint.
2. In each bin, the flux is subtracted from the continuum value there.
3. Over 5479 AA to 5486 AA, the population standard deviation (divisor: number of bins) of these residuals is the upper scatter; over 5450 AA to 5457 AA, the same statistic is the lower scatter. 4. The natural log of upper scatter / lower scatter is -0.4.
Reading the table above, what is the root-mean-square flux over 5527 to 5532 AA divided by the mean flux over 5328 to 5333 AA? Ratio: 0.94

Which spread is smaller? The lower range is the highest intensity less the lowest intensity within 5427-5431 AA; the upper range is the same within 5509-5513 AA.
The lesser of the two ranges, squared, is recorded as 4.8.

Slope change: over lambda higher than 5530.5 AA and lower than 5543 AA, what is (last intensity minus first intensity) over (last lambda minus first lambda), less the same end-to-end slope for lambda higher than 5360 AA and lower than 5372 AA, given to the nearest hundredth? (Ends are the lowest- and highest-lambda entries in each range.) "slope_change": 0.13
